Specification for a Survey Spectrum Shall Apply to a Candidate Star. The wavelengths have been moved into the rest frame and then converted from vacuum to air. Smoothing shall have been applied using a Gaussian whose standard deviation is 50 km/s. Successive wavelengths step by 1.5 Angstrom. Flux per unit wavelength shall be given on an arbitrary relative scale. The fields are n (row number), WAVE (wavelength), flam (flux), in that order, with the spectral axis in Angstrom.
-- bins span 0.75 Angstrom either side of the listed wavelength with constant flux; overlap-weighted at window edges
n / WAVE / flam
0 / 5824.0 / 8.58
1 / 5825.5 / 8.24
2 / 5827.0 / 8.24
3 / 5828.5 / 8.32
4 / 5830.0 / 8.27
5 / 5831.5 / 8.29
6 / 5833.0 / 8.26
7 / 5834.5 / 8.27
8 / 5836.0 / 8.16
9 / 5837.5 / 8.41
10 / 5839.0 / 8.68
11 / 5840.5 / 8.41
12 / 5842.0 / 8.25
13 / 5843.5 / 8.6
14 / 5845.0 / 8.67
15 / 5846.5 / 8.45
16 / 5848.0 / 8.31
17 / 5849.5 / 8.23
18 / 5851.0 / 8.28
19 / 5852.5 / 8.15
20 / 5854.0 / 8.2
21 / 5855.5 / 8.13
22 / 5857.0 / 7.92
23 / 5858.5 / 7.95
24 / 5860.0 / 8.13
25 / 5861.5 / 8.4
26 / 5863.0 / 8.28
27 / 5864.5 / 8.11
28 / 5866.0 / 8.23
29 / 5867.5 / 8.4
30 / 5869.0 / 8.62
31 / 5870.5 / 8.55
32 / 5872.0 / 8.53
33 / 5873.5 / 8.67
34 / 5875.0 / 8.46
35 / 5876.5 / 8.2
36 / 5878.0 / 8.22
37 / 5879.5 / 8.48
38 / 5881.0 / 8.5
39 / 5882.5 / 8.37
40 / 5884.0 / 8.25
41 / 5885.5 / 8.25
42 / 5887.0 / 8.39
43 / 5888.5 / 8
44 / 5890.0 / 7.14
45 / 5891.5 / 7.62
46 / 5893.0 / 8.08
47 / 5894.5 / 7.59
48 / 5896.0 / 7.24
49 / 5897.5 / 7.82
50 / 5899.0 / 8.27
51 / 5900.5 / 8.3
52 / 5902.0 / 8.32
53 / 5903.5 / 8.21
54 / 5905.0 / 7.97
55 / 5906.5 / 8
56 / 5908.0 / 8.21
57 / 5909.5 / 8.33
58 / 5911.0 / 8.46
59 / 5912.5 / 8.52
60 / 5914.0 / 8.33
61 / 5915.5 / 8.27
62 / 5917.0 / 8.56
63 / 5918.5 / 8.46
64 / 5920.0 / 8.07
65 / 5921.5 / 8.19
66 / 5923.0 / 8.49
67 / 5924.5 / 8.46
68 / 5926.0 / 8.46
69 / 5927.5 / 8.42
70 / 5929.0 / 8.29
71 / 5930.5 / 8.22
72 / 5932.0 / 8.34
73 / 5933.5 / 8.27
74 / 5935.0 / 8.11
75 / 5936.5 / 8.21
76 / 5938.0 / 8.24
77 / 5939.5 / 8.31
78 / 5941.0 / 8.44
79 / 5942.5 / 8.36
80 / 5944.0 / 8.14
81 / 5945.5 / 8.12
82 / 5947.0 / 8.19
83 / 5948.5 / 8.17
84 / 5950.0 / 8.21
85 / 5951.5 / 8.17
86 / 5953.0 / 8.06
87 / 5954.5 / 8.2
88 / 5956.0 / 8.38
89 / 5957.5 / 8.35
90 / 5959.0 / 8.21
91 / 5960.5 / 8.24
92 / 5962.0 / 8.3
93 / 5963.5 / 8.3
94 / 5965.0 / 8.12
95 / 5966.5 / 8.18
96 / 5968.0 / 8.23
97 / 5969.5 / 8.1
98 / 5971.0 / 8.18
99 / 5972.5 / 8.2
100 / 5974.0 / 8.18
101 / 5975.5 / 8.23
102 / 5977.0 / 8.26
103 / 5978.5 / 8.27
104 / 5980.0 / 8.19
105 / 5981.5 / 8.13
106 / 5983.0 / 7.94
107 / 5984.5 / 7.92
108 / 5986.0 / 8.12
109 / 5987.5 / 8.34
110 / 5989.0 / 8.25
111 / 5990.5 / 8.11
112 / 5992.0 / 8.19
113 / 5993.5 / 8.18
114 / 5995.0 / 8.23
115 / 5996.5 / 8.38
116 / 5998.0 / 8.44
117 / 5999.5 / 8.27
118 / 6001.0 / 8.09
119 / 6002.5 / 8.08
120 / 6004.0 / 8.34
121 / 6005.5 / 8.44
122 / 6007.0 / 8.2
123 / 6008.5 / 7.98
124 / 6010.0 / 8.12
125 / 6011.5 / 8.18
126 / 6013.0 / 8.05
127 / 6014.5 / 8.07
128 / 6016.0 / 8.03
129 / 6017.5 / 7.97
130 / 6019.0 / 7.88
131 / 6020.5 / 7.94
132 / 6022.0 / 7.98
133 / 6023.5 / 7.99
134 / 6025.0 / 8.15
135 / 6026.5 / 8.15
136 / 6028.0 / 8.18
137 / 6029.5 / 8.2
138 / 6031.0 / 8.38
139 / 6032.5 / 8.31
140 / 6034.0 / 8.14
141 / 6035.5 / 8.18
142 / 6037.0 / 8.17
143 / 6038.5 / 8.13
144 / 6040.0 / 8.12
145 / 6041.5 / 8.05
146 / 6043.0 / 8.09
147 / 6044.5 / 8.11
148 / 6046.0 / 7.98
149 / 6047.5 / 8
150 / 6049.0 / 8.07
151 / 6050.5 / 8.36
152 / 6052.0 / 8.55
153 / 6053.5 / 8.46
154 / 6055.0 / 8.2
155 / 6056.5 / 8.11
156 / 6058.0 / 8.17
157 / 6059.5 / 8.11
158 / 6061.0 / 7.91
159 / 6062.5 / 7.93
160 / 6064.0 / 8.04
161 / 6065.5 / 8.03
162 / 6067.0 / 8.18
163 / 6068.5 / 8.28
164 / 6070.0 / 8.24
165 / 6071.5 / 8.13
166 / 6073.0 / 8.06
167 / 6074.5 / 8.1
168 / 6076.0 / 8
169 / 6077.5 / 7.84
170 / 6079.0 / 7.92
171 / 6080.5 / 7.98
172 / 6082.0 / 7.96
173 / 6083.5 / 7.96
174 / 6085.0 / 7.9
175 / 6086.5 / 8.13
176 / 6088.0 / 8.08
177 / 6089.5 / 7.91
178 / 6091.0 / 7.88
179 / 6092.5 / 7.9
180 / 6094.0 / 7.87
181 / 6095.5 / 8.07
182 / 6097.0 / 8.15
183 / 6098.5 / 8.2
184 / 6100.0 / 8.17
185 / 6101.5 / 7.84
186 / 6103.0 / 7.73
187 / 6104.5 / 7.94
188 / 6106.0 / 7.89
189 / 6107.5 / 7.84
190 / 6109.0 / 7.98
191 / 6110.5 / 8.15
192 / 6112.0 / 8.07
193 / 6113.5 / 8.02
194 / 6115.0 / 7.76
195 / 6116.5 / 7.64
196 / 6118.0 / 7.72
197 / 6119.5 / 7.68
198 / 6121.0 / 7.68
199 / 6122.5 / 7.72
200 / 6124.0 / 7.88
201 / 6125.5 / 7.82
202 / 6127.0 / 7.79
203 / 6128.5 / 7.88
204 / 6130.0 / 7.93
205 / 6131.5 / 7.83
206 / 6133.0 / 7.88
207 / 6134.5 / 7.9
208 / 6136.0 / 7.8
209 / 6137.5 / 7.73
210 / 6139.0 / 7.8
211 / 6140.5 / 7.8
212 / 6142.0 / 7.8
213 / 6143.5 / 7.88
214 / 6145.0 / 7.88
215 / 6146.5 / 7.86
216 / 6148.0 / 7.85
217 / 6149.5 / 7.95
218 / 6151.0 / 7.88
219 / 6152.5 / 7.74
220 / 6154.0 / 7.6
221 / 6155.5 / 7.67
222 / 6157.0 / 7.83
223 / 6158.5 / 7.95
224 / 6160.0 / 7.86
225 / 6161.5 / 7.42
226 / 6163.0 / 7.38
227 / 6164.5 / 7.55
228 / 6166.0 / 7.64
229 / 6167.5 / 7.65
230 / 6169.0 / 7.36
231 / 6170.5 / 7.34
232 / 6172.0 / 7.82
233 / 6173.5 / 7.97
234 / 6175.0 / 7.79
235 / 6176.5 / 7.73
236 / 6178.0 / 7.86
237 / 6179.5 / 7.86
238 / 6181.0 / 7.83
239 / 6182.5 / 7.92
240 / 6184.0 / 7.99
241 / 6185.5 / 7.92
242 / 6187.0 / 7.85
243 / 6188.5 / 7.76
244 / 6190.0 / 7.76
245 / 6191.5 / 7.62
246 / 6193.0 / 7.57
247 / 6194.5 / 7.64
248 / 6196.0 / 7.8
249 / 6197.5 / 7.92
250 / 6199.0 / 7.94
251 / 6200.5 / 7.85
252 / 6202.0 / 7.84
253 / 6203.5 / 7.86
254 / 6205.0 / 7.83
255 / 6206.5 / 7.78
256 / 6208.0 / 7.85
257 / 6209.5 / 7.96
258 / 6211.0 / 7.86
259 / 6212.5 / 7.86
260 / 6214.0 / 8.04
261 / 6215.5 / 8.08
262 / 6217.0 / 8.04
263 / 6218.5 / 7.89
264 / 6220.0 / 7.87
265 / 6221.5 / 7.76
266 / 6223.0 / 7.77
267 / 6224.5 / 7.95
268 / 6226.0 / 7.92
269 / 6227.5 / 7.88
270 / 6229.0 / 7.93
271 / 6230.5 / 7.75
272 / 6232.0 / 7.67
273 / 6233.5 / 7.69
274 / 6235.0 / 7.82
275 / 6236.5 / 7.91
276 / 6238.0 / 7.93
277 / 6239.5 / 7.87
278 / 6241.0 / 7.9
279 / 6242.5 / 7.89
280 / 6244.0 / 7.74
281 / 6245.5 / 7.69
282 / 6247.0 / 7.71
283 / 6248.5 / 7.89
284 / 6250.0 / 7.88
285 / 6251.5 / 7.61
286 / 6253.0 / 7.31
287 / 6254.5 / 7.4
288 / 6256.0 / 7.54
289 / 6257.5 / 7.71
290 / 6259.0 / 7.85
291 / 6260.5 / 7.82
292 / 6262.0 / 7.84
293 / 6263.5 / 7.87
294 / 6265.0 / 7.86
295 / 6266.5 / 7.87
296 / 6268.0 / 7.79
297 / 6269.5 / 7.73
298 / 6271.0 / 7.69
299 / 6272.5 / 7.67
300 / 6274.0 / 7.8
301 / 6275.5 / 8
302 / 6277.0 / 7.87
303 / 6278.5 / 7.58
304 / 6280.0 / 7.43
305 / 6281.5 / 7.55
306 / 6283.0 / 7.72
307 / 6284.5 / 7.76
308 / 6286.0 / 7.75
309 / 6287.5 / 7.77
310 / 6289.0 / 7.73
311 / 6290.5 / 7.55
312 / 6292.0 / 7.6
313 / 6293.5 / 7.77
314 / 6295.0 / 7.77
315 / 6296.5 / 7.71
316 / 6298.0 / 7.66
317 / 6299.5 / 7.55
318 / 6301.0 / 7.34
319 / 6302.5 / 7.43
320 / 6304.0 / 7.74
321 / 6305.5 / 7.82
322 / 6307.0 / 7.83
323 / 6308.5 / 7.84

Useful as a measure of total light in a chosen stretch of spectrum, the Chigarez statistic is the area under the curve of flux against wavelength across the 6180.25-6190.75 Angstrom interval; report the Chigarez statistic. 82.5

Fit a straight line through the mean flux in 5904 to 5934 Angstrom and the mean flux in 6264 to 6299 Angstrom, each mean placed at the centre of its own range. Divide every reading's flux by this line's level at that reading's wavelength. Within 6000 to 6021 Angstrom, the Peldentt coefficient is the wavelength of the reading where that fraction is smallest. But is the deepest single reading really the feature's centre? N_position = 6019.0 Angstrom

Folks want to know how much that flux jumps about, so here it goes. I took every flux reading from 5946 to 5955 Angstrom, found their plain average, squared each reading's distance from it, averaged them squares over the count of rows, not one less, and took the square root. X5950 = 0.050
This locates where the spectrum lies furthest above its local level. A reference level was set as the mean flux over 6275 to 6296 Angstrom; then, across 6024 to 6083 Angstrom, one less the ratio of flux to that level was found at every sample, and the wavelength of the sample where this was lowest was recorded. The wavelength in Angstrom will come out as 6052.0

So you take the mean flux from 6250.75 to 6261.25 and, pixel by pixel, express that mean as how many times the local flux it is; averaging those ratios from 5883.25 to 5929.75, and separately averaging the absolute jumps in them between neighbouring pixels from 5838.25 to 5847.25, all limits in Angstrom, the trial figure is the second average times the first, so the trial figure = 0.021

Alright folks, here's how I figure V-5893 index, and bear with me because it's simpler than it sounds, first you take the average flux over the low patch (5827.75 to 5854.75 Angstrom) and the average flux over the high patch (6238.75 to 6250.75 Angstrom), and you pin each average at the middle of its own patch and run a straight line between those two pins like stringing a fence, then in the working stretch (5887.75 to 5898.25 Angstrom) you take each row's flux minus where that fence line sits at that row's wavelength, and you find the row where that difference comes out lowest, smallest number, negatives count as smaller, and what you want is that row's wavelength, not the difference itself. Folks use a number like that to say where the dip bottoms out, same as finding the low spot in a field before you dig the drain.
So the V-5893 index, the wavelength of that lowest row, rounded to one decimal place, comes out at 5890.0 Angstrom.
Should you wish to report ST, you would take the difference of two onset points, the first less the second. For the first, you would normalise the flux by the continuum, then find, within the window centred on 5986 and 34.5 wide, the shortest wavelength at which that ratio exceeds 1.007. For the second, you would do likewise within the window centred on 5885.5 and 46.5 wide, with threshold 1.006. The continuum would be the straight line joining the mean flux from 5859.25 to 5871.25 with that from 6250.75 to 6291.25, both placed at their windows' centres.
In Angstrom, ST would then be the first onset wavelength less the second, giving 108.0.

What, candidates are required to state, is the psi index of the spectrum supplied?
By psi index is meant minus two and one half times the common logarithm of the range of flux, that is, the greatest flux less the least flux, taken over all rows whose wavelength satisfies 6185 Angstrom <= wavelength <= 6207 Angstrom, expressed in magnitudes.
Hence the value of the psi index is 1.1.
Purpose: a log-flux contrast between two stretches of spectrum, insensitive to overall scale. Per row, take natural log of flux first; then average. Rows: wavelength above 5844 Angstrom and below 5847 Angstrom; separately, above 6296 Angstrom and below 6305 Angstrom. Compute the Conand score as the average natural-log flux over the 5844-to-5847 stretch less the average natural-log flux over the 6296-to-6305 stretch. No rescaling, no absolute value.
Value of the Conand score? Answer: 0.12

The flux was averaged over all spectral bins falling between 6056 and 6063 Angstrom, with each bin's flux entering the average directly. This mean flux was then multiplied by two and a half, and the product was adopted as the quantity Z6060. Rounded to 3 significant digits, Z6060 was 20.1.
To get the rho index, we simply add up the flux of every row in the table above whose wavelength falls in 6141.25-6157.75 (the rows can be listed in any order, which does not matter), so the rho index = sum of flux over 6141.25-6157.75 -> 85.9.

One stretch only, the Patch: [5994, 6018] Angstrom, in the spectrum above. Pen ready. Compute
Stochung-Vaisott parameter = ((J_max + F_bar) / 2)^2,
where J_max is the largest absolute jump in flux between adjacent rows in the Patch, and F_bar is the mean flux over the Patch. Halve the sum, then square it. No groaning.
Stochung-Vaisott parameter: 17.8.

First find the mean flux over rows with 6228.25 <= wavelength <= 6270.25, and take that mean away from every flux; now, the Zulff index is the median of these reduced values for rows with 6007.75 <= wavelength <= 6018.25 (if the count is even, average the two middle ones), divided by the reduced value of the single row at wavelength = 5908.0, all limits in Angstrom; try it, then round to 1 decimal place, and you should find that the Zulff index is 0.6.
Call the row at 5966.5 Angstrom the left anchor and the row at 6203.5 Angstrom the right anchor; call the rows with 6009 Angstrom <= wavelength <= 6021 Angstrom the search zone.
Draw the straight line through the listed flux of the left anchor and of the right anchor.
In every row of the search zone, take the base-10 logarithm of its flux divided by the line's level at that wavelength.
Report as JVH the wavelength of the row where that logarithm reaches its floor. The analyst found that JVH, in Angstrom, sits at 6019.0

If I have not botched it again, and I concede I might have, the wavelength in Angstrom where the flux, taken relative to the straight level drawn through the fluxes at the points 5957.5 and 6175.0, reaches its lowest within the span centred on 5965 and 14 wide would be 5969.5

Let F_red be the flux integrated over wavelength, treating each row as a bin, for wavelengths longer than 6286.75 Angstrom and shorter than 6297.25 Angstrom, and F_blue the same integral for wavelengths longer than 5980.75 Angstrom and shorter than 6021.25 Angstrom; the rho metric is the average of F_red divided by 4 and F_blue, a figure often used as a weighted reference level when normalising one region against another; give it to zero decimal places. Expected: 175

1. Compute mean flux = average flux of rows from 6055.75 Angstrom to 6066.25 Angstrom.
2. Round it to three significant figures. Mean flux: 8.04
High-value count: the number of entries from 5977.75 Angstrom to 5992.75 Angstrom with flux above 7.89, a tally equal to 10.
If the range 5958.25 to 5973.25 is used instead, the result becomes 10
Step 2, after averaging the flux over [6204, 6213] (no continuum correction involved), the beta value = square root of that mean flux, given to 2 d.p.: 2.80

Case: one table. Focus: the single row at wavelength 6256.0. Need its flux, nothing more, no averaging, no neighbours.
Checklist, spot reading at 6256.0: 7.54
